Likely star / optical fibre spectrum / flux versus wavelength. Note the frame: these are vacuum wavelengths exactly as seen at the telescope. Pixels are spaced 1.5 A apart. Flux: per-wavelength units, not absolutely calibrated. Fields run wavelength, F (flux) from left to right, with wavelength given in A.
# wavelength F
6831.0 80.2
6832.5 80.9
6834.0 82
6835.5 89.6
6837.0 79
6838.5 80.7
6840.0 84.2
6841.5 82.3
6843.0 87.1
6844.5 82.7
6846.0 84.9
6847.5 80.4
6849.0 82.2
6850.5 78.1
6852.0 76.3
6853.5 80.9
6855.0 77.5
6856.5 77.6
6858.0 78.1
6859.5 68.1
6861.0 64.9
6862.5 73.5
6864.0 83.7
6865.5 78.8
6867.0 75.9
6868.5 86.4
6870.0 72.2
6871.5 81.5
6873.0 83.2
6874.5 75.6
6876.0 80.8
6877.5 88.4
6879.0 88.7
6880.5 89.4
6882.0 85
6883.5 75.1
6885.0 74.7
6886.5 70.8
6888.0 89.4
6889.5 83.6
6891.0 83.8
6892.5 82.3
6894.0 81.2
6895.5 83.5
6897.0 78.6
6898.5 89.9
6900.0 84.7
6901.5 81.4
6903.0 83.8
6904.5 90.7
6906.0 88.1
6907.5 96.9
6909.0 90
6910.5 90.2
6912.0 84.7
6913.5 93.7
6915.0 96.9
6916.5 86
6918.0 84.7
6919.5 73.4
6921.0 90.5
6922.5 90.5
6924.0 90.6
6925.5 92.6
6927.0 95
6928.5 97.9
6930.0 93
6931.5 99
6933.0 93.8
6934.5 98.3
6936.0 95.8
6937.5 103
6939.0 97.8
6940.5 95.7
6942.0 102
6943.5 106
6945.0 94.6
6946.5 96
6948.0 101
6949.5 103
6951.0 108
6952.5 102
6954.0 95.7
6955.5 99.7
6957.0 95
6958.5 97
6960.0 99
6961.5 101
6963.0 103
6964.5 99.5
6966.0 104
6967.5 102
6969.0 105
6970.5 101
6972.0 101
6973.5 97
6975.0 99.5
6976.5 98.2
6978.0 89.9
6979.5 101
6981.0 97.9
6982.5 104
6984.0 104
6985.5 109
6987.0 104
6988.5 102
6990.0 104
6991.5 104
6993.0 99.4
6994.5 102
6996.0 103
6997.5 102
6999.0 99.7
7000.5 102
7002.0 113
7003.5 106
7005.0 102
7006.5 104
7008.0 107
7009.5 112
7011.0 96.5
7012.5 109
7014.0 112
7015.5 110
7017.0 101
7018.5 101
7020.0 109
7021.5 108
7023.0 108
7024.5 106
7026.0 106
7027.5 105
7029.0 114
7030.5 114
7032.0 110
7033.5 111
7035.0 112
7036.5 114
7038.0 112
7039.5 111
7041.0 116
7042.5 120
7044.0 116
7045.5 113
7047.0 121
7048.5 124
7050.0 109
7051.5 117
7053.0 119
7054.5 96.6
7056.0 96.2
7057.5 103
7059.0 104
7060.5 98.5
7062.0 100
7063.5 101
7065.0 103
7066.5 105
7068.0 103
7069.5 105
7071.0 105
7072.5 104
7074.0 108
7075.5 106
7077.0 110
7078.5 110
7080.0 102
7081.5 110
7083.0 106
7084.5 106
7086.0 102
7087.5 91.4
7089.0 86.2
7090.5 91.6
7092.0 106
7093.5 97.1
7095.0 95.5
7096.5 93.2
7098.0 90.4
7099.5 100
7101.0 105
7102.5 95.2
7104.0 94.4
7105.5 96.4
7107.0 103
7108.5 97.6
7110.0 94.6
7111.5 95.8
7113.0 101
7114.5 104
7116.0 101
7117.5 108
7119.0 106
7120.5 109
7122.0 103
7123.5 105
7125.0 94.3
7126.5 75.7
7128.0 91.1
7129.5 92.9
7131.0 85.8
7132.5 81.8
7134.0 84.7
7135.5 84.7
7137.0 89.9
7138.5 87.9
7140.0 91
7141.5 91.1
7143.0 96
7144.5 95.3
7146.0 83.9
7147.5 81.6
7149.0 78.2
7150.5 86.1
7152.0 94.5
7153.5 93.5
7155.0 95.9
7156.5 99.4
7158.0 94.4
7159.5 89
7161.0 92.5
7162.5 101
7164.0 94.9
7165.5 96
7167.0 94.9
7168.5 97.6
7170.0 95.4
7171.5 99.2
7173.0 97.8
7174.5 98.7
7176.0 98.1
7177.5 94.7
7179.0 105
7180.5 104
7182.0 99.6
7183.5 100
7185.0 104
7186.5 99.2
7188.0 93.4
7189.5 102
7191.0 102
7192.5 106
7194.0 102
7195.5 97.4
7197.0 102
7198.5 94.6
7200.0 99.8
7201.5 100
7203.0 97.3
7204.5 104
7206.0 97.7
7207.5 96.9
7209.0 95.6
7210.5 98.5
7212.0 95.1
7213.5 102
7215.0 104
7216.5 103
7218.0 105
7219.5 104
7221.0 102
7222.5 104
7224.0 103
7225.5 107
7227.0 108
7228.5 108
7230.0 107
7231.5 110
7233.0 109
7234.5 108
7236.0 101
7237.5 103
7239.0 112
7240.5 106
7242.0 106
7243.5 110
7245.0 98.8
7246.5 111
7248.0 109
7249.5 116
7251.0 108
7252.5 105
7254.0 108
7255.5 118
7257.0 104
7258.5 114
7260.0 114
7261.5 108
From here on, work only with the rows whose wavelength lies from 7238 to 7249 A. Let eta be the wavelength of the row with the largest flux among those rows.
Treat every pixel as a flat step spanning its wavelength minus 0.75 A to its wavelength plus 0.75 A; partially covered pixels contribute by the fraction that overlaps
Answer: 7239.0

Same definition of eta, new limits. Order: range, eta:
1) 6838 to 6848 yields 6843.0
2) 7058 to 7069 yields 7066.5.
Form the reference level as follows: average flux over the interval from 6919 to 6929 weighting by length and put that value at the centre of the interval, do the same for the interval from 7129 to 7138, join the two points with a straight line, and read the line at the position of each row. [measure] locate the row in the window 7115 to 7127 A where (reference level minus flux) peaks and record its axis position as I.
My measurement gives 7126.5 A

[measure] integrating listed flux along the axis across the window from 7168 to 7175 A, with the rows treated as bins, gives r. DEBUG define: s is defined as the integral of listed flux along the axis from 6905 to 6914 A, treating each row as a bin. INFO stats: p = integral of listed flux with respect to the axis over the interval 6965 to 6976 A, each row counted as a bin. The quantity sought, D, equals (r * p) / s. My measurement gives 935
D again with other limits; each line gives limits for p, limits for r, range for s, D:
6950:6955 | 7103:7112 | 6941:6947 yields 743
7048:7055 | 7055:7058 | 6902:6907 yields 538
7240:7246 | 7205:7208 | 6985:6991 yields 296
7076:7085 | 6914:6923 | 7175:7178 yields 2609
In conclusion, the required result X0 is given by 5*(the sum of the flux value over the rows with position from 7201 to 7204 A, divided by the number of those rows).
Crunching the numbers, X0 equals 493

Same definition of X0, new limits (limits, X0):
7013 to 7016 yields 555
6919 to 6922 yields 410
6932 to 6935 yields 480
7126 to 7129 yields 417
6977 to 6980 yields 477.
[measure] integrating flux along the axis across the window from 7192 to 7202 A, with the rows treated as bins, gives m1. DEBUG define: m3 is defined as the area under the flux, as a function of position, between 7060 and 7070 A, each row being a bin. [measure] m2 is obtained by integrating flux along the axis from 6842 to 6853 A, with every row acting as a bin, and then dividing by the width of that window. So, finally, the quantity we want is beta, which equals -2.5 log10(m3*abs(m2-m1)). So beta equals -14.93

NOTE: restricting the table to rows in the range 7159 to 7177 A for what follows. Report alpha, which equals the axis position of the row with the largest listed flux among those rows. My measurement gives 7162.5 A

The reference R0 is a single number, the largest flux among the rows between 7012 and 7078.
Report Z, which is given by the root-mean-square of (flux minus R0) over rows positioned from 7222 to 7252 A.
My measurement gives 17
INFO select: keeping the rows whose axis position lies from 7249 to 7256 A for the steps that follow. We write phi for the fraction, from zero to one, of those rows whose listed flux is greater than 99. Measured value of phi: 1.00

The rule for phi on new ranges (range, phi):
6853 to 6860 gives 0.00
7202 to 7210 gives 0.20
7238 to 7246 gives 0.80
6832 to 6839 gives 0.00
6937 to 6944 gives 0.60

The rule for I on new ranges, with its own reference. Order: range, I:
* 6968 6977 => 6973.5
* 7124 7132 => 7126.5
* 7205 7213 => 7212.0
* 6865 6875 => 6870.0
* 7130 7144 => 7132.5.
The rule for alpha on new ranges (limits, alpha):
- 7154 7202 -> 7192.5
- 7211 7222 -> 7218.0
